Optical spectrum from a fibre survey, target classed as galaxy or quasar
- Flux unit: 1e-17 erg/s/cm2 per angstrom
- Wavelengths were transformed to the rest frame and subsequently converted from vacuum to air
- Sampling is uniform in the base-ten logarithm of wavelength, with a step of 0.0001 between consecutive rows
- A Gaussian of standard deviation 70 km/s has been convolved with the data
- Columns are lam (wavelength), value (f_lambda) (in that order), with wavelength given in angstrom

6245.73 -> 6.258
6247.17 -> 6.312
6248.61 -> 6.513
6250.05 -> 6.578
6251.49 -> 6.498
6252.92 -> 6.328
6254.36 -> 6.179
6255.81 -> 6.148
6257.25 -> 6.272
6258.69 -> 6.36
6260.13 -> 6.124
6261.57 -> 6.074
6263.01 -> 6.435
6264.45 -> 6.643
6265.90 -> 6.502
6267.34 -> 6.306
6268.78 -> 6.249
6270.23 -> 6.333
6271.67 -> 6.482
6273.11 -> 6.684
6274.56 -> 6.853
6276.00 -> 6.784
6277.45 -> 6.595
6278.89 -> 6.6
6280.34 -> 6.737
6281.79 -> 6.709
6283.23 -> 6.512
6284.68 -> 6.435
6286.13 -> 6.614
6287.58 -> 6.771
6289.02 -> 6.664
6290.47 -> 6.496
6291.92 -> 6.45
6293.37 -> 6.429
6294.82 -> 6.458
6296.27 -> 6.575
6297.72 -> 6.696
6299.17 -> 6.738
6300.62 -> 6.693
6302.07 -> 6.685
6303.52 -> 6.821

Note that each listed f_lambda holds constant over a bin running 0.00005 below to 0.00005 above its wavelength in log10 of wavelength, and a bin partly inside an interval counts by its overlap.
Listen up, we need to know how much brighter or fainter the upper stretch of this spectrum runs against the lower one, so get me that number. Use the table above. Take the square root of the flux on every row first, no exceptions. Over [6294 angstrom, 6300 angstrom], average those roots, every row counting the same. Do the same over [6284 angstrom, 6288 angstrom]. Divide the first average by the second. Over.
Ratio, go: 1.00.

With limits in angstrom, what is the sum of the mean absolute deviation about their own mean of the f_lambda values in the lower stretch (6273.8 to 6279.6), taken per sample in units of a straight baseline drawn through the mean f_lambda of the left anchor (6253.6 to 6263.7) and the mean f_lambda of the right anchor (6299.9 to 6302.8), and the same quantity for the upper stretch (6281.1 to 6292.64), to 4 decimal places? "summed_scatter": 0.0375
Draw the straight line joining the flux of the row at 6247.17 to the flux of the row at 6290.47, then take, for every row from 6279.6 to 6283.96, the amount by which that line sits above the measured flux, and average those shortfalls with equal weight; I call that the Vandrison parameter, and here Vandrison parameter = -0.19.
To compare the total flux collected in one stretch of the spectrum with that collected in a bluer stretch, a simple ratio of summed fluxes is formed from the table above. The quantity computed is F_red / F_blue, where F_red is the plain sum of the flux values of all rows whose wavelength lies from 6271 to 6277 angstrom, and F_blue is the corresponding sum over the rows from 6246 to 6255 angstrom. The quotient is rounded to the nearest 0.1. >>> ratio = 0.7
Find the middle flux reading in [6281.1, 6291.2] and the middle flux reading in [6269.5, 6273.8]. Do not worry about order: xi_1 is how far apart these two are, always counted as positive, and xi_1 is 0.13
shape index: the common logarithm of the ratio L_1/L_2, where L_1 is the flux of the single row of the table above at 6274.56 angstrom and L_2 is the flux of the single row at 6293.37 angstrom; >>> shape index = 0.028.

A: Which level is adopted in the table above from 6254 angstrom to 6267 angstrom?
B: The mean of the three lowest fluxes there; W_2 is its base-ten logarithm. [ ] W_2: 0.7864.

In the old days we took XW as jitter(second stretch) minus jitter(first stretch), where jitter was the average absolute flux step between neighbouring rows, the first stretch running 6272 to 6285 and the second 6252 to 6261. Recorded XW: 0.02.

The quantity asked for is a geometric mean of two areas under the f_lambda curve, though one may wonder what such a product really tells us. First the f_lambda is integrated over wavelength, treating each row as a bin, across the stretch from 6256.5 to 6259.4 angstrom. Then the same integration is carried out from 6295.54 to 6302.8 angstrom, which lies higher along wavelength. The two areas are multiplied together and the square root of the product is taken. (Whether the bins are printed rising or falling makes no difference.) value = 30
